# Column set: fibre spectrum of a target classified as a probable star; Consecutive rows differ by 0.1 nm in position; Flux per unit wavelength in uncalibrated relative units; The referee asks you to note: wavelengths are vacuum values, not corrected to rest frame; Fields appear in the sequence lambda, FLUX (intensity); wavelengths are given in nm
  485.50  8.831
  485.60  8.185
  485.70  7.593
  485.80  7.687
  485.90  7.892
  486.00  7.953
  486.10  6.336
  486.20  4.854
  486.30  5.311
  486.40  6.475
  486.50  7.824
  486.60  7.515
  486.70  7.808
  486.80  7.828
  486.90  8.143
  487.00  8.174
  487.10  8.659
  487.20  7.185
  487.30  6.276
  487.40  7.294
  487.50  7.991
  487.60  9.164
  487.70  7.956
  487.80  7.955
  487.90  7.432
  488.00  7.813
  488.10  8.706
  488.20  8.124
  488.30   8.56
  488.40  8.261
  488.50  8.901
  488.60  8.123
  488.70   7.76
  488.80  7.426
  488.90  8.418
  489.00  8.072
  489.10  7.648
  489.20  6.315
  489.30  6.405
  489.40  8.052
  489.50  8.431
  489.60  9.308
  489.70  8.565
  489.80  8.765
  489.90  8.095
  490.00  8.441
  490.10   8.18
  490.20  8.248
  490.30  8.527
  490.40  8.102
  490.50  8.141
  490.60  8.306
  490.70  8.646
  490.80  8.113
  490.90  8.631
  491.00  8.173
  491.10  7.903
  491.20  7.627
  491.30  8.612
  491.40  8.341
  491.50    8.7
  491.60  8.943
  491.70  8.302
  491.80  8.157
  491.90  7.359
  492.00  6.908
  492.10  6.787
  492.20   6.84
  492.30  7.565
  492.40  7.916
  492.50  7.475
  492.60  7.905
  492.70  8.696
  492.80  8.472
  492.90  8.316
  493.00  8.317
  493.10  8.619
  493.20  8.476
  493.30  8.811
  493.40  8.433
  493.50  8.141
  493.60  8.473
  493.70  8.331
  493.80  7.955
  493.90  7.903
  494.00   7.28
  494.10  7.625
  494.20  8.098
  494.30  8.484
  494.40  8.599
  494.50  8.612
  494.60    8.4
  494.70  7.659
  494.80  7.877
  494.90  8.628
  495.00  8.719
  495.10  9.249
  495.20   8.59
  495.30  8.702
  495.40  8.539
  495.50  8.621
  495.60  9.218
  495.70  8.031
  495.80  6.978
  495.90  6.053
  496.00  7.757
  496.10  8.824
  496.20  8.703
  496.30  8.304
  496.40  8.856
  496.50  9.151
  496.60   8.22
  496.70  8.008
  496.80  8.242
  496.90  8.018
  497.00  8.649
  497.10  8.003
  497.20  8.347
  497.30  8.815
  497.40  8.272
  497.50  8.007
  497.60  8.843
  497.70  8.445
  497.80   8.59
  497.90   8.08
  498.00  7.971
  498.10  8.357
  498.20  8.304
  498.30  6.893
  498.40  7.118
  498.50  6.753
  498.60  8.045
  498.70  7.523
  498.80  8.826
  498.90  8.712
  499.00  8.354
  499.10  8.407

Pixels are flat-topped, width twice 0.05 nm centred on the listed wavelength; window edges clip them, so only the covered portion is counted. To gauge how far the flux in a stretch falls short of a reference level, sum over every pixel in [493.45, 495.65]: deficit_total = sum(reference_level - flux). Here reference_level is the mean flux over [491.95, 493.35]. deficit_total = -9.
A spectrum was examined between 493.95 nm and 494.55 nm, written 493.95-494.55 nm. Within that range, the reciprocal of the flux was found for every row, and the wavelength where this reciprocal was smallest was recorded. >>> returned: 494.50 nm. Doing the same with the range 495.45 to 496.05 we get 495.60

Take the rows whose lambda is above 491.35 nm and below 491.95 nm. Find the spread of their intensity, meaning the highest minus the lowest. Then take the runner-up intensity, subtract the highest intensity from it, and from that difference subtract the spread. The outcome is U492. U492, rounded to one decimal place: -1.8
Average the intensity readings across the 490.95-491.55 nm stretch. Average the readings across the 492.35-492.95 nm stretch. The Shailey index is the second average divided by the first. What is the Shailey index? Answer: 0.99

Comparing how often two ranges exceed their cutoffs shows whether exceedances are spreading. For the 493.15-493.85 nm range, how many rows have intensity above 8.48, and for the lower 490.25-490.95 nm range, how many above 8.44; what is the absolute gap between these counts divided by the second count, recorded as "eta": 0.67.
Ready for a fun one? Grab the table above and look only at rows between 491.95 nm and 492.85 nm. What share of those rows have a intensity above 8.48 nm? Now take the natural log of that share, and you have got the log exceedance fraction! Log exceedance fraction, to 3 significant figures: -2.20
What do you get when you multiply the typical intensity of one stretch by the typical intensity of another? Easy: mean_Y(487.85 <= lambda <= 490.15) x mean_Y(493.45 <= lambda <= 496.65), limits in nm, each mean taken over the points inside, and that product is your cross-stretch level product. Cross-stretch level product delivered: 66.8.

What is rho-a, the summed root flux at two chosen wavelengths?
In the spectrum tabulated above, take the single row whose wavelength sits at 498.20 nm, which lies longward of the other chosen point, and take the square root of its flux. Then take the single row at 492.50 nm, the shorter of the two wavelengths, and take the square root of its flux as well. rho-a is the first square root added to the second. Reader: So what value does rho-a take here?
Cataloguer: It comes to 5.62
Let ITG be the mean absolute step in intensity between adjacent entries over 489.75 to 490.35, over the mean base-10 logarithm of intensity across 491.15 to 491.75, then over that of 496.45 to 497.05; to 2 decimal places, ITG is 0.38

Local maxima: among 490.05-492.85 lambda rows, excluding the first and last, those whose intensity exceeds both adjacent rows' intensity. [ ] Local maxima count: 7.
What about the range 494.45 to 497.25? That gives 7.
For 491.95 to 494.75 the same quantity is 6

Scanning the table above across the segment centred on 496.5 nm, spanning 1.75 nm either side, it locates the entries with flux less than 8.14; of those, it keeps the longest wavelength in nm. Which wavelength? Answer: 498.00 nm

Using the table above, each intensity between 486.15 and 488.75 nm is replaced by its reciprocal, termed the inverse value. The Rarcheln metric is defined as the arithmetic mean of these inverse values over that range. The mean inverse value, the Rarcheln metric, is 0.133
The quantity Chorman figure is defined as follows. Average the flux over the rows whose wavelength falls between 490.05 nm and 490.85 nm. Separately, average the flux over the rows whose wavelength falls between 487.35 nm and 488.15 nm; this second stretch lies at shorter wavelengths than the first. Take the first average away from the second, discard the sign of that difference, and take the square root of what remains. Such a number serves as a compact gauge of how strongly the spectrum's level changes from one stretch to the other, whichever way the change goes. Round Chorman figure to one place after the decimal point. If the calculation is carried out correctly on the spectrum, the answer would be 0.5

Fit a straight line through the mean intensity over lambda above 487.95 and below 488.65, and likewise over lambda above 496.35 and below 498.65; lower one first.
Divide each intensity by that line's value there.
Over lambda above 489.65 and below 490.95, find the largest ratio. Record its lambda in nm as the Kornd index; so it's 489.80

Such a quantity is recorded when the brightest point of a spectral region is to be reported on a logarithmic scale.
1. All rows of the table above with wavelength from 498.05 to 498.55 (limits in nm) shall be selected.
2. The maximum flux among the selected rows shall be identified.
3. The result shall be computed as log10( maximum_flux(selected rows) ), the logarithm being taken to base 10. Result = 0.922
